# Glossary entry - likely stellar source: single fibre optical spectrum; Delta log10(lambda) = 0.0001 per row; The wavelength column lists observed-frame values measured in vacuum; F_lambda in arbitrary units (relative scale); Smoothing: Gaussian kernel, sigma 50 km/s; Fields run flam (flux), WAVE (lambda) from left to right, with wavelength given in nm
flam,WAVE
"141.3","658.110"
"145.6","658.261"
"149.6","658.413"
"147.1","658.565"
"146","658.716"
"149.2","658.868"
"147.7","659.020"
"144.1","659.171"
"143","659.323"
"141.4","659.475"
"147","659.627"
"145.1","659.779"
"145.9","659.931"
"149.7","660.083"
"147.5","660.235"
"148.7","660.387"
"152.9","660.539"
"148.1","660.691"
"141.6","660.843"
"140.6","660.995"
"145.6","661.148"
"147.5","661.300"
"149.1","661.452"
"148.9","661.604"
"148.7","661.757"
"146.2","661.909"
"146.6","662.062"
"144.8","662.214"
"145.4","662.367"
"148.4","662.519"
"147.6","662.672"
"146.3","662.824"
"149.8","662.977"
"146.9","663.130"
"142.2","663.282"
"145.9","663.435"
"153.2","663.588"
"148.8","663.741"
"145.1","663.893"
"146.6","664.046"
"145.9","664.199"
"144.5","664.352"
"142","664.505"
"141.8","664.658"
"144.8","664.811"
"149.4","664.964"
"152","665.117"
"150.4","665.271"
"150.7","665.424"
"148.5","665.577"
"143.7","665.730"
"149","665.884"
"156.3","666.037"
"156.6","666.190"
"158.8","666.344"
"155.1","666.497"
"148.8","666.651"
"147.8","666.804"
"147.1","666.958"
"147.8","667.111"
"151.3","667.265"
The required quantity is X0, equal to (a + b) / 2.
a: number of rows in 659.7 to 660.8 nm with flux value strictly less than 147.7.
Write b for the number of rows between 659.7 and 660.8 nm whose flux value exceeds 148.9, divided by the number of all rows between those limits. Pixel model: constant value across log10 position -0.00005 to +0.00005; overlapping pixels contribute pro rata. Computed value 1.6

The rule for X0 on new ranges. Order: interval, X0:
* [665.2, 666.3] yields 0.9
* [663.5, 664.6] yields 2.6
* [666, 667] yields 0.8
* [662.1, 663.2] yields 2.6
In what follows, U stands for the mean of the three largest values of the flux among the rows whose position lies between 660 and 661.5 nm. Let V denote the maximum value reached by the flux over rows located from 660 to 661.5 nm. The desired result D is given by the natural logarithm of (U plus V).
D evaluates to 5.72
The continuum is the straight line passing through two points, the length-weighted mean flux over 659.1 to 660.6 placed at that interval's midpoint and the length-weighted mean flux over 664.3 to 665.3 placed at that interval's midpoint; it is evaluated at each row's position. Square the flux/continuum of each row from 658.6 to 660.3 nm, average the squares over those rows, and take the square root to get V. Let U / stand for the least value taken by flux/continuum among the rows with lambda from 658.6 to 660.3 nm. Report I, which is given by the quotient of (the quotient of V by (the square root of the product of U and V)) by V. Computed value 1.019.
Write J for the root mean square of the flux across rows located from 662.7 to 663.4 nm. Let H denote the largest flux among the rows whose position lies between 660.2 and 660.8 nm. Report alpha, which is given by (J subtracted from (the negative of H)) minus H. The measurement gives -452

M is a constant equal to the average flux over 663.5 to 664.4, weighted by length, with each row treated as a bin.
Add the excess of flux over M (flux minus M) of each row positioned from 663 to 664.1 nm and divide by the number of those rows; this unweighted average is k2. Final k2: -0.5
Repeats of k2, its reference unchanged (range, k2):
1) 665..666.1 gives 2.6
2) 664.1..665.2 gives -1.7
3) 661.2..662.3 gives -0.1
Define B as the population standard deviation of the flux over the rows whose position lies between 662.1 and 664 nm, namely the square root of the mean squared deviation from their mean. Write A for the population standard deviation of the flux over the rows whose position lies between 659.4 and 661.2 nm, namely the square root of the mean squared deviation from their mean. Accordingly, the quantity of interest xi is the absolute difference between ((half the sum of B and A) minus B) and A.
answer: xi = 3.1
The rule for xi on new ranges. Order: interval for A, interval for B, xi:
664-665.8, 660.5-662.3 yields 3.3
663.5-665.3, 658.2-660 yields 2.9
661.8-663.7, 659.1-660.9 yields 2.9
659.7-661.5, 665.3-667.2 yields 3.9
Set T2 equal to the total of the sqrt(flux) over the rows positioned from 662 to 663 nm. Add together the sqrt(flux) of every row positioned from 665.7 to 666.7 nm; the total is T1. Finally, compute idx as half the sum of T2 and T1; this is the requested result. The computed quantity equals 85.7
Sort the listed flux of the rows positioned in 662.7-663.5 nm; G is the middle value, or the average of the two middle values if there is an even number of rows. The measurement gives 146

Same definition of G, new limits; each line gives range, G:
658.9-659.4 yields 144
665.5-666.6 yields 155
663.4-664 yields 147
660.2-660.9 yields 148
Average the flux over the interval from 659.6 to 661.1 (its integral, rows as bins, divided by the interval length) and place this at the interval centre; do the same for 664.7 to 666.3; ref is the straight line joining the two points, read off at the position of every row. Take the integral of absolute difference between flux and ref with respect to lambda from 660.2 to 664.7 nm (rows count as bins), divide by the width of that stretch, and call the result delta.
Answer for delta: 2.8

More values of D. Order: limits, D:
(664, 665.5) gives 5.71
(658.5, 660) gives 5.69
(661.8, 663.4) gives 5.70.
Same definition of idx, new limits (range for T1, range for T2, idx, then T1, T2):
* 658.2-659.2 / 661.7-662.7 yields 84.8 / 84.9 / 84.8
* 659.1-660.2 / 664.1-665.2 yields 84.4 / 84.3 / 84.5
